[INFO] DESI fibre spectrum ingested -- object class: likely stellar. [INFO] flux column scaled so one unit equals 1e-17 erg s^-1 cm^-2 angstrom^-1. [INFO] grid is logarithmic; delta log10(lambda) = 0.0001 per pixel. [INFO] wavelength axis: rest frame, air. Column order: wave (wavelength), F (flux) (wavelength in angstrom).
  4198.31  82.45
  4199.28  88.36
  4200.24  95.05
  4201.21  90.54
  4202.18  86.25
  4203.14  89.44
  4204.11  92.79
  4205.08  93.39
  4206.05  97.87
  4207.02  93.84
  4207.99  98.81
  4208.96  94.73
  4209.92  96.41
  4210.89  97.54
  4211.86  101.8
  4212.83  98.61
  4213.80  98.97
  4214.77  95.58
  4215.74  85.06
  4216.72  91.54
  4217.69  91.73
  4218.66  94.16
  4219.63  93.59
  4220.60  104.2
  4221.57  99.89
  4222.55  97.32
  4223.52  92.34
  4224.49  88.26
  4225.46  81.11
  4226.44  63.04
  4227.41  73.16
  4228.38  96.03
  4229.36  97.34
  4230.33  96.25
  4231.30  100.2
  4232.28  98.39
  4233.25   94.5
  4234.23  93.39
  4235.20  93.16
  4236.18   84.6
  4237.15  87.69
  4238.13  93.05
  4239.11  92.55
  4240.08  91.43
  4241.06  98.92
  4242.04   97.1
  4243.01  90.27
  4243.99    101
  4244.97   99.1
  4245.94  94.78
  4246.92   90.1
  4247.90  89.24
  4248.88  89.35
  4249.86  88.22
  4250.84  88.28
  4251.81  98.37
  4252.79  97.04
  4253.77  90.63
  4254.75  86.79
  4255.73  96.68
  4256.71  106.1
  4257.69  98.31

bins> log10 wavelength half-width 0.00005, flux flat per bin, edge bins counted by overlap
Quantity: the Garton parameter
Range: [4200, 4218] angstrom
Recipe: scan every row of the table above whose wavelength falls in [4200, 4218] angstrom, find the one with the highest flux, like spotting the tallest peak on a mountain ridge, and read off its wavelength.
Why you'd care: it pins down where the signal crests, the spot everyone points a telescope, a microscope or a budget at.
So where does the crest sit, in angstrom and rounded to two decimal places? 4211.86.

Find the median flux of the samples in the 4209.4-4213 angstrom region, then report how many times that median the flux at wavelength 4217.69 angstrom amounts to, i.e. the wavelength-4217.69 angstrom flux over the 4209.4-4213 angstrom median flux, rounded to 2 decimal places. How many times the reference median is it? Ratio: 0.94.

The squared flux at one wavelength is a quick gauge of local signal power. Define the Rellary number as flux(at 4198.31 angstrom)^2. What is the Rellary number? 6798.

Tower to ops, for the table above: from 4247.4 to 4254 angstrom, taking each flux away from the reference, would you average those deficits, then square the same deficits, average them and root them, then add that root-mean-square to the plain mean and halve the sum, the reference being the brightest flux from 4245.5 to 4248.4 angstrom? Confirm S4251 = 4.1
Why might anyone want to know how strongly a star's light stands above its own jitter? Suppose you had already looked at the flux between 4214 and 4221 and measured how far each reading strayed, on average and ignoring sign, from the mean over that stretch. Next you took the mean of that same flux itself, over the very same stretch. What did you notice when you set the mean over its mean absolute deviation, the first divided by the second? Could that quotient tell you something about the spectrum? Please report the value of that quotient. 26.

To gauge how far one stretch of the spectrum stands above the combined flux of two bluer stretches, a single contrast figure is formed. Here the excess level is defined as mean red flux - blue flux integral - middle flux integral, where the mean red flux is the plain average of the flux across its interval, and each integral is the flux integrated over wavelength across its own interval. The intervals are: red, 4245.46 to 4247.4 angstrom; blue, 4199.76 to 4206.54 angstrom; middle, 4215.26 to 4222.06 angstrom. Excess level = -1173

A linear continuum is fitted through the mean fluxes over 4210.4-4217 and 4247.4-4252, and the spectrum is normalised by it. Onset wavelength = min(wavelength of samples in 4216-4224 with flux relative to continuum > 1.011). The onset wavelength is 4220.60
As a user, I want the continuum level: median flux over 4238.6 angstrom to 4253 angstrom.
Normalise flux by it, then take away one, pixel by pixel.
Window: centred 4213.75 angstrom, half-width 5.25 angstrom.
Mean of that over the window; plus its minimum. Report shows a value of -0.053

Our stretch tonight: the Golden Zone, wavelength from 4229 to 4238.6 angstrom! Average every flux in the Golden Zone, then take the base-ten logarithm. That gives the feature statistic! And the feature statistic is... 1.97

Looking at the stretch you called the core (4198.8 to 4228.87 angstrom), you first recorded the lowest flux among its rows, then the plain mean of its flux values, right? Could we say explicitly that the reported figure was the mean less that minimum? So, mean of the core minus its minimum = 29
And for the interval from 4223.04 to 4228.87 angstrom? 19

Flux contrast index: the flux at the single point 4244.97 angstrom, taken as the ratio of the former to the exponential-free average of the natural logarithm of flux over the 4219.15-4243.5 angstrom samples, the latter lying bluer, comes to 21.9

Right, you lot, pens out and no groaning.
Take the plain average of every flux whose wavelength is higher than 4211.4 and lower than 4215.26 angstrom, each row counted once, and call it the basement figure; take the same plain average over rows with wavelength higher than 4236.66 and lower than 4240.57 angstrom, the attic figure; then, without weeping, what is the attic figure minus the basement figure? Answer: -8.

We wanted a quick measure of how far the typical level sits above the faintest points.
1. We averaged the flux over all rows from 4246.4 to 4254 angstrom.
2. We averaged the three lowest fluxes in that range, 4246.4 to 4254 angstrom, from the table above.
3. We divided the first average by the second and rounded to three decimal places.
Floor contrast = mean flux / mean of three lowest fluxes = 1.032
